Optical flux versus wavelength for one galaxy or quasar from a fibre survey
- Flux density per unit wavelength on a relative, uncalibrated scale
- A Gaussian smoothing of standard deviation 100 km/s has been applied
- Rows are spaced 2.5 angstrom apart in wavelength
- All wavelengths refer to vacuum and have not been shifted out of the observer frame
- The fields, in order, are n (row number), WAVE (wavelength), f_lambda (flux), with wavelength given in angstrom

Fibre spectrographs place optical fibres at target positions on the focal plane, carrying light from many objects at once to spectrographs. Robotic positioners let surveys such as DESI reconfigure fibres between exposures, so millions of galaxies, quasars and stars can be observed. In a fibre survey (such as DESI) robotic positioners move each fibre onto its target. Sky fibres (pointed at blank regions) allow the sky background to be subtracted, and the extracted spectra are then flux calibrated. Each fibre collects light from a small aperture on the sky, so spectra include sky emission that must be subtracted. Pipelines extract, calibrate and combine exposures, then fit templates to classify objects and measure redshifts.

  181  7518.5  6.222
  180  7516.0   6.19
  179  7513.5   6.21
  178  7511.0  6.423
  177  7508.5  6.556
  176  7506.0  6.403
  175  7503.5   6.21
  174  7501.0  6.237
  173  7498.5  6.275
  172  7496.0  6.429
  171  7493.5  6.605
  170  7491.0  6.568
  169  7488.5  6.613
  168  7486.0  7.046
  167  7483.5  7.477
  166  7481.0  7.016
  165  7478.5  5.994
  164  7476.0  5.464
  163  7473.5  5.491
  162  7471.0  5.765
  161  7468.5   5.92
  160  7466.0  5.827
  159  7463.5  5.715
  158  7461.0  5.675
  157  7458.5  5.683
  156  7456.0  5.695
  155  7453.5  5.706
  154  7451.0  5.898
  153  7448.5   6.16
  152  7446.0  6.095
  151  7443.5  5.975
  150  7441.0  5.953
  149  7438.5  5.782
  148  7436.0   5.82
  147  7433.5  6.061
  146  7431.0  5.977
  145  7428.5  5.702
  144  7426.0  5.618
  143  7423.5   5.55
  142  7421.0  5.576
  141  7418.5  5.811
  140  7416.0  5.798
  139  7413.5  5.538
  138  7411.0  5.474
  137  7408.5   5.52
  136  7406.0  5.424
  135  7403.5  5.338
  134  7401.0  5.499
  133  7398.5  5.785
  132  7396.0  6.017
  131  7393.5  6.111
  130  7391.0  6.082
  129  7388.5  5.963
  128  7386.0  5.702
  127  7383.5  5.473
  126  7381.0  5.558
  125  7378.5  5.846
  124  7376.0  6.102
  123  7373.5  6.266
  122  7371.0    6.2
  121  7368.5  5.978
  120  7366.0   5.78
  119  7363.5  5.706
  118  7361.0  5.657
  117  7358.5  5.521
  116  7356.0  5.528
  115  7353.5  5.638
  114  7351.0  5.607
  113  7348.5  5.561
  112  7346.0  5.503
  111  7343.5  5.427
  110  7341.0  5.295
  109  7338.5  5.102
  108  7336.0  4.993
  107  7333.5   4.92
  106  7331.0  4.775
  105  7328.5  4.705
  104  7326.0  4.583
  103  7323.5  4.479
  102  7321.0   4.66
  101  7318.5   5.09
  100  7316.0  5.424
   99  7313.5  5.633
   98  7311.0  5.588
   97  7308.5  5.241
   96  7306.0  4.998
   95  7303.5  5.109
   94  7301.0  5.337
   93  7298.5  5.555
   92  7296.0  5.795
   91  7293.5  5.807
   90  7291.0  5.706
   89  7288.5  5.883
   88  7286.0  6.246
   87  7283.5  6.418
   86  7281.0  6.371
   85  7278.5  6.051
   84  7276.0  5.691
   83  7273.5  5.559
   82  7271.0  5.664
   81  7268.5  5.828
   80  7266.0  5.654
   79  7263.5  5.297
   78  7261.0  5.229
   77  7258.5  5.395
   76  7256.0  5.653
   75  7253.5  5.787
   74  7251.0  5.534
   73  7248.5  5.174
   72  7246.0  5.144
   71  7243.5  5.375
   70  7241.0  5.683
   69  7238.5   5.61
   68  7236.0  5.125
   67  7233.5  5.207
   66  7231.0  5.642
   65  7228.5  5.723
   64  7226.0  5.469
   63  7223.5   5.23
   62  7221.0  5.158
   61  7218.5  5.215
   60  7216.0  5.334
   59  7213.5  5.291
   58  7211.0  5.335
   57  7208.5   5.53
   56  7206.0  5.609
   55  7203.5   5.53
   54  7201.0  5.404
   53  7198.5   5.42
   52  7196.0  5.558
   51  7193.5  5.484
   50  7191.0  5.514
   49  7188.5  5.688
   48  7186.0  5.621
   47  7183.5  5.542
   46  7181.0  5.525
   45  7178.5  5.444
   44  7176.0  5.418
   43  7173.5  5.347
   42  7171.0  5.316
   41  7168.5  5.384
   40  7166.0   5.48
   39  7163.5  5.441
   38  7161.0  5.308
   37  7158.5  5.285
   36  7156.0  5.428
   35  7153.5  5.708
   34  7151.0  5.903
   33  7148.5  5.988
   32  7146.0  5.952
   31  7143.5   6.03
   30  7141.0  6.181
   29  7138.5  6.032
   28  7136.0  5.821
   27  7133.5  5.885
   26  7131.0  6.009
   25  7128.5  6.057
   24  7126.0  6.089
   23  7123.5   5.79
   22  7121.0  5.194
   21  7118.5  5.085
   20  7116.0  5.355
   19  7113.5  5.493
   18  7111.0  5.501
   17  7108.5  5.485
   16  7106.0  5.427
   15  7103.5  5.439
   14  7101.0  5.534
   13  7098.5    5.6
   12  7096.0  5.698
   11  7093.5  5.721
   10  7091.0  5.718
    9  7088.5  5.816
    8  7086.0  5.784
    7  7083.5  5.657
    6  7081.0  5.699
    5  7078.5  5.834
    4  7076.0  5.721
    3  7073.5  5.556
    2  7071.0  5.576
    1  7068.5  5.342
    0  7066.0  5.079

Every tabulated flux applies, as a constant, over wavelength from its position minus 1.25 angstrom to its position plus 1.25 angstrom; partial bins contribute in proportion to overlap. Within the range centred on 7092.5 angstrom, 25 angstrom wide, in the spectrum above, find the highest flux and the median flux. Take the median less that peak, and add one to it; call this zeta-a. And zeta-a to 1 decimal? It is 0.9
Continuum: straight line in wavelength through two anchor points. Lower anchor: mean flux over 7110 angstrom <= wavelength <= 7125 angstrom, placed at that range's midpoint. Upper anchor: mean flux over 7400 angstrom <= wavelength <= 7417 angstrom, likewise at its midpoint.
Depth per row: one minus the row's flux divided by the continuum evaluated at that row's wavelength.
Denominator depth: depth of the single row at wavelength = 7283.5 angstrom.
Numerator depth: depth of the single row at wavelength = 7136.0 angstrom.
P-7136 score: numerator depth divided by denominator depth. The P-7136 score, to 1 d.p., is 0.4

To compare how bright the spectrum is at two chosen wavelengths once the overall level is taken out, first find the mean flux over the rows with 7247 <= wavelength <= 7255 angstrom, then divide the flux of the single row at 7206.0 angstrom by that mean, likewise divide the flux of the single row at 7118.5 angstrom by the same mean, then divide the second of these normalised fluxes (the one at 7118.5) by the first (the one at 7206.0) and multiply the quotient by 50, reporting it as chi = 45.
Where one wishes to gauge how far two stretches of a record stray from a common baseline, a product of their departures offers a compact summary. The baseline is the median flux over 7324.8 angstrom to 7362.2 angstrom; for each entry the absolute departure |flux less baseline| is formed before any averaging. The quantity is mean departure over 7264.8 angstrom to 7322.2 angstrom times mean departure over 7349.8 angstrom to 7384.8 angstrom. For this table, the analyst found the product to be 0.13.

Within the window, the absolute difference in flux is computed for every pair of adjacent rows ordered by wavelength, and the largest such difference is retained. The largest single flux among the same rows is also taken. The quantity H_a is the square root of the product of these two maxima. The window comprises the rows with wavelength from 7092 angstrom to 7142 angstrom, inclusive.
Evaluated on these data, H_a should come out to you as 1.92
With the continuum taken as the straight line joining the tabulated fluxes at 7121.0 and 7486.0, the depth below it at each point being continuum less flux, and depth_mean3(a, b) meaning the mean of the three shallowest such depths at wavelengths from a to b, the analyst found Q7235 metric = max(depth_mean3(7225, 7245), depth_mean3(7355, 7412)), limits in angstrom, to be 0.29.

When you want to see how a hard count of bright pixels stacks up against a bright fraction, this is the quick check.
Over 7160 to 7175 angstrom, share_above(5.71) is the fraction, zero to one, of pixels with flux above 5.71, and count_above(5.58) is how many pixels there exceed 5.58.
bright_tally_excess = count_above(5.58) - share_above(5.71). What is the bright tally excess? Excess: 0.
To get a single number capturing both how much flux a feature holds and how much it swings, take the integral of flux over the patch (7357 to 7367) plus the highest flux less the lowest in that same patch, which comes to 56.9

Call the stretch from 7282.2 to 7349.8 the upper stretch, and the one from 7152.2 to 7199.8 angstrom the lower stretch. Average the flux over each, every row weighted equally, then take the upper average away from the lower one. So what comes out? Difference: 0.1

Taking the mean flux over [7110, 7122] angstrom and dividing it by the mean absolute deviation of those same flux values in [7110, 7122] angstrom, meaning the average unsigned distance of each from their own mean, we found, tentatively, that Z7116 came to 36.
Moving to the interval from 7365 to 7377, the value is 41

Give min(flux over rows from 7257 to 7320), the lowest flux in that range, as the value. 4.998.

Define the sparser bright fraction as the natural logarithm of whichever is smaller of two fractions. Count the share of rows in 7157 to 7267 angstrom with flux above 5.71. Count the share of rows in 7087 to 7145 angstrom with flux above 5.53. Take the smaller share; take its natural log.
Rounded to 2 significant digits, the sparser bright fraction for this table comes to -3.1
